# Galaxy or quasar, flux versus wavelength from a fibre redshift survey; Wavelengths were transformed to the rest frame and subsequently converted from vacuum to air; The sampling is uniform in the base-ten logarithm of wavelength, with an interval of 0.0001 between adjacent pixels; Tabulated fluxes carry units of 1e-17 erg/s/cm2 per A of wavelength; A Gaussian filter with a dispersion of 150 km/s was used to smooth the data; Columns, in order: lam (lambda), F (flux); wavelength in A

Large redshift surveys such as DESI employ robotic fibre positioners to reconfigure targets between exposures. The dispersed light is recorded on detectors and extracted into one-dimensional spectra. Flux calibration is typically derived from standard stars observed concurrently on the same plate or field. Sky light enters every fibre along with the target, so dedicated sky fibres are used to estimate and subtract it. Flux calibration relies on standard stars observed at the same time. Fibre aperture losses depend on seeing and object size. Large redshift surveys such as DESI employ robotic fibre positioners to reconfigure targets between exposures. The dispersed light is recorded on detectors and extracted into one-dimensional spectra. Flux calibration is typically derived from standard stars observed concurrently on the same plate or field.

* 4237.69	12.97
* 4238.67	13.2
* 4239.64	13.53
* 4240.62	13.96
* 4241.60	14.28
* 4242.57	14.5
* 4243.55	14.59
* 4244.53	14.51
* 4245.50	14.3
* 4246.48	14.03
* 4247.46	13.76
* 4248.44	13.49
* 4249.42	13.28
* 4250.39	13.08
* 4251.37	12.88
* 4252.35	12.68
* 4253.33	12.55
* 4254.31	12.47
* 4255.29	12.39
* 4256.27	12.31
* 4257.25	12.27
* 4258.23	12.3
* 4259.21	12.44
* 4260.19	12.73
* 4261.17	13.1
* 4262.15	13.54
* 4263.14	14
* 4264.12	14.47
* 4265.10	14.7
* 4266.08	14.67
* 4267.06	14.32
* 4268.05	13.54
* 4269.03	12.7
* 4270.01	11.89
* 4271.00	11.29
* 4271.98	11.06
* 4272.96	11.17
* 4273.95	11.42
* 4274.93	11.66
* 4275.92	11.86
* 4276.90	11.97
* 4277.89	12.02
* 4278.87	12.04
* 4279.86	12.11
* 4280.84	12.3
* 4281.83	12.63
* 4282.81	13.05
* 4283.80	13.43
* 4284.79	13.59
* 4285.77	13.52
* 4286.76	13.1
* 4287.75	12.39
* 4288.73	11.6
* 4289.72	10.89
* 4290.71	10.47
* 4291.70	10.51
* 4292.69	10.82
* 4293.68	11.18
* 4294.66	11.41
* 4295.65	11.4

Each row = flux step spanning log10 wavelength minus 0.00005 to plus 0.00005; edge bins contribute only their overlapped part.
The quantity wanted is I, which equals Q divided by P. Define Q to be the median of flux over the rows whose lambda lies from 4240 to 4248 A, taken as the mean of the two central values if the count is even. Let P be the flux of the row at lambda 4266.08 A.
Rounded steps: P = 14.67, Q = 14.3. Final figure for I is 1.0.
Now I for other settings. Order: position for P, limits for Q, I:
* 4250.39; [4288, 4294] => 0.8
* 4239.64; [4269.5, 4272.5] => 0.8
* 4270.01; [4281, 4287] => 1.1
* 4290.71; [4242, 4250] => 1.4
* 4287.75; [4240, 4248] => 1.2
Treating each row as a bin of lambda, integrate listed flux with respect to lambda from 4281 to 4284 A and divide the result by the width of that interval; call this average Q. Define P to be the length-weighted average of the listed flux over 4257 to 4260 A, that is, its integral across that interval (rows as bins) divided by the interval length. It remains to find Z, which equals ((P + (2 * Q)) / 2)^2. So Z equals 365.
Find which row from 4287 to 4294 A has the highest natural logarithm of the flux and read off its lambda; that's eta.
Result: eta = 4287.75 A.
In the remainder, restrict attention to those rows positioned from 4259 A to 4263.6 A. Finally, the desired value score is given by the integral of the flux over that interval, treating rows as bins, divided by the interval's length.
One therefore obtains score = 13.2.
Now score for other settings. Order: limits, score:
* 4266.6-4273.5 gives 12.3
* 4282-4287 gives 13.3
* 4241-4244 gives 14.4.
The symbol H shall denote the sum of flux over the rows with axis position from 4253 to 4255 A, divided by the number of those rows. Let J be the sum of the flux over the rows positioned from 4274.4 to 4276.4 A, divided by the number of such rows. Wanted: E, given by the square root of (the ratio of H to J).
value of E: 1.031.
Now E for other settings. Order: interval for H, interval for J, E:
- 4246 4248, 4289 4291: 1.141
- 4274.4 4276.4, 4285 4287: 0.940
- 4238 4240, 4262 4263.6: 0.985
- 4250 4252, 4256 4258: 1.028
